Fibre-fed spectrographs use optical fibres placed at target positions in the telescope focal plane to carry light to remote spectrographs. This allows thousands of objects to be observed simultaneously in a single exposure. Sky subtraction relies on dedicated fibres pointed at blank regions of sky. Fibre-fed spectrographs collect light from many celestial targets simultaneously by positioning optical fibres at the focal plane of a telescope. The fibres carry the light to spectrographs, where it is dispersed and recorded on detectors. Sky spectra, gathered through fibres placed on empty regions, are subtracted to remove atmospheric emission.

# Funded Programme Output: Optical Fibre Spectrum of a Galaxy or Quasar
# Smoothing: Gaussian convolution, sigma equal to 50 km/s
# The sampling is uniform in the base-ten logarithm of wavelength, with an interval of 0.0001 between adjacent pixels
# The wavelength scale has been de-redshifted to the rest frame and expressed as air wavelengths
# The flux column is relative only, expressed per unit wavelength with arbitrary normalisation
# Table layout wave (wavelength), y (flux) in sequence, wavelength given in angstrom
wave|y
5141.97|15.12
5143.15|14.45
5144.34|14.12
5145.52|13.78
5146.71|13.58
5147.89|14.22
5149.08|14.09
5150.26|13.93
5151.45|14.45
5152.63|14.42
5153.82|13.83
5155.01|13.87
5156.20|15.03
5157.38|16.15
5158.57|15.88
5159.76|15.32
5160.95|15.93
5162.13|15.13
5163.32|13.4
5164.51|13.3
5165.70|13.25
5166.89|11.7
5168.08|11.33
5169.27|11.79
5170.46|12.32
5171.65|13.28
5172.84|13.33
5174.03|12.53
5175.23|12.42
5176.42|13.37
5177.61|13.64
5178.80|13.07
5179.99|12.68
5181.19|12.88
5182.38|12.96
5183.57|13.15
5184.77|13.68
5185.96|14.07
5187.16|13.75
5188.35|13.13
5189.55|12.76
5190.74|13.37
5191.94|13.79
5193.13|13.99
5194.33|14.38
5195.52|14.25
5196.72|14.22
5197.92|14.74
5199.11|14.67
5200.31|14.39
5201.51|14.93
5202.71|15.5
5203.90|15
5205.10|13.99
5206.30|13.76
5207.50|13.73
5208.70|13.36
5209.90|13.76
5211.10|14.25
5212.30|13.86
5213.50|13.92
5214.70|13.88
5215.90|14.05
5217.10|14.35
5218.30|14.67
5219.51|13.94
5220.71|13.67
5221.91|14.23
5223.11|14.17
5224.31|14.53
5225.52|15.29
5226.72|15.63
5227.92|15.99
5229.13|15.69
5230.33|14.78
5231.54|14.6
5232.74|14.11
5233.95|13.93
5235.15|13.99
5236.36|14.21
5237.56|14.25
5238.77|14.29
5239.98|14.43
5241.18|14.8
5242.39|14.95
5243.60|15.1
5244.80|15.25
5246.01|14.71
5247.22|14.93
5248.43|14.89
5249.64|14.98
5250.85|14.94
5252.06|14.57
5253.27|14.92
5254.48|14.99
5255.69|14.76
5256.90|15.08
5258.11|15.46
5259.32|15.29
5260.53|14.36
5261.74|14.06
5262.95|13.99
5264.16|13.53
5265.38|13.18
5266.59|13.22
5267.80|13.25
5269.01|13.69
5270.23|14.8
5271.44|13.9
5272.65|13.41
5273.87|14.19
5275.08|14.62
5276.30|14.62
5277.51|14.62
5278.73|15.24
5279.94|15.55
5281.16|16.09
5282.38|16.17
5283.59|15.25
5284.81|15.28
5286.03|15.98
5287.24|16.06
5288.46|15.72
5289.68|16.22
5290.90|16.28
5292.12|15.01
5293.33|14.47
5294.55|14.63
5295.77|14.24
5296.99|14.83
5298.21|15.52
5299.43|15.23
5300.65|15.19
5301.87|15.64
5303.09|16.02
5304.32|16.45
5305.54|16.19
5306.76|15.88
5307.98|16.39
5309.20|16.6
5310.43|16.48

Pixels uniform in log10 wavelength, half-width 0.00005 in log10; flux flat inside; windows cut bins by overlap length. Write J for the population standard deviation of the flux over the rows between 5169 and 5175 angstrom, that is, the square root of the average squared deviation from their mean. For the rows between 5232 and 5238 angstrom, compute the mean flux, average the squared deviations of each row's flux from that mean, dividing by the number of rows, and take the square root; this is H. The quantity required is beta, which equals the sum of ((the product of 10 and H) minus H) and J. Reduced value 1.7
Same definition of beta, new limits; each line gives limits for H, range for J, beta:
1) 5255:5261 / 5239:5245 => 3.8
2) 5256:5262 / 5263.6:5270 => 5.1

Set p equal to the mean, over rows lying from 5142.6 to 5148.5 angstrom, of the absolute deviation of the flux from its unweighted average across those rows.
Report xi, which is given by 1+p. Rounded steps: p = 0.28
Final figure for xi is 1.28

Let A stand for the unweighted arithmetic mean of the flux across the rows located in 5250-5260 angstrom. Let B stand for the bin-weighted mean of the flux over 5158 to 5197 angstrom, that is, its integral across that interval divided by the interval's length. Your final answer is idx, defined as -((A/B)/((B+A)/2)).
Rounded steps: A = 15.00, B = 13.4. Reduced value -0.078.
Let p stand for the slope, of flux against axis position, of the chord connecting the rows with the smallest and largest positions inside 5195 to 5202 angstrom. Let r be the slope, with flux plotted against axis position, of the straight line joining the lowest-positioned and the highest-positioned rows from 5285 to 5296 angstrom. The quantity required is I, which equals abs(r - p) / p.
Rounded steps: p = 0.11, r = -0.179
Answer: 3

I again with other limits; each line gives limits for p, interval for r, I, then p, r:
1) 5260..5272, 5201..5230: -2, -0.04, 0.028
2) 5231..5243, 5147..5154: 3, 0.03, -0.066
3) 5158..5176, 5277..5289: -1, -0.21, 0.100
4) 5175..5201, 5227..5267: 2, 0.08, -0.072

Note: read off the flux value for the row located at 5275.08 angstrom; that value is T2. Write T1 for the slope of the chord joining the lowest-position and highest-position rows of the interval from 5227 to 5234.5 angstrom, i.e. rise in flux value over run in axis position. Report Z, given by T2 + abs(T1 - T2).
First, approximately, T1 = -0.3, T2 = 14.62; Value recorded 29.6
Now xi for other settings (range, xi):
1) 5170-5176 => 1.42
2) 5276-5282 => 1.48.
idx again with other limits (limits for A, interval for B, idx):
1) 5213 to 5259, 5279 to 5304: -0.063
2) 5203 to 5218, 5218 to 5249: -0.067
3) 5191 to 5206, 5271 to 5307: -0.064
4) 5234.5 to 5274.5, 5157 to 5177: -0.076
